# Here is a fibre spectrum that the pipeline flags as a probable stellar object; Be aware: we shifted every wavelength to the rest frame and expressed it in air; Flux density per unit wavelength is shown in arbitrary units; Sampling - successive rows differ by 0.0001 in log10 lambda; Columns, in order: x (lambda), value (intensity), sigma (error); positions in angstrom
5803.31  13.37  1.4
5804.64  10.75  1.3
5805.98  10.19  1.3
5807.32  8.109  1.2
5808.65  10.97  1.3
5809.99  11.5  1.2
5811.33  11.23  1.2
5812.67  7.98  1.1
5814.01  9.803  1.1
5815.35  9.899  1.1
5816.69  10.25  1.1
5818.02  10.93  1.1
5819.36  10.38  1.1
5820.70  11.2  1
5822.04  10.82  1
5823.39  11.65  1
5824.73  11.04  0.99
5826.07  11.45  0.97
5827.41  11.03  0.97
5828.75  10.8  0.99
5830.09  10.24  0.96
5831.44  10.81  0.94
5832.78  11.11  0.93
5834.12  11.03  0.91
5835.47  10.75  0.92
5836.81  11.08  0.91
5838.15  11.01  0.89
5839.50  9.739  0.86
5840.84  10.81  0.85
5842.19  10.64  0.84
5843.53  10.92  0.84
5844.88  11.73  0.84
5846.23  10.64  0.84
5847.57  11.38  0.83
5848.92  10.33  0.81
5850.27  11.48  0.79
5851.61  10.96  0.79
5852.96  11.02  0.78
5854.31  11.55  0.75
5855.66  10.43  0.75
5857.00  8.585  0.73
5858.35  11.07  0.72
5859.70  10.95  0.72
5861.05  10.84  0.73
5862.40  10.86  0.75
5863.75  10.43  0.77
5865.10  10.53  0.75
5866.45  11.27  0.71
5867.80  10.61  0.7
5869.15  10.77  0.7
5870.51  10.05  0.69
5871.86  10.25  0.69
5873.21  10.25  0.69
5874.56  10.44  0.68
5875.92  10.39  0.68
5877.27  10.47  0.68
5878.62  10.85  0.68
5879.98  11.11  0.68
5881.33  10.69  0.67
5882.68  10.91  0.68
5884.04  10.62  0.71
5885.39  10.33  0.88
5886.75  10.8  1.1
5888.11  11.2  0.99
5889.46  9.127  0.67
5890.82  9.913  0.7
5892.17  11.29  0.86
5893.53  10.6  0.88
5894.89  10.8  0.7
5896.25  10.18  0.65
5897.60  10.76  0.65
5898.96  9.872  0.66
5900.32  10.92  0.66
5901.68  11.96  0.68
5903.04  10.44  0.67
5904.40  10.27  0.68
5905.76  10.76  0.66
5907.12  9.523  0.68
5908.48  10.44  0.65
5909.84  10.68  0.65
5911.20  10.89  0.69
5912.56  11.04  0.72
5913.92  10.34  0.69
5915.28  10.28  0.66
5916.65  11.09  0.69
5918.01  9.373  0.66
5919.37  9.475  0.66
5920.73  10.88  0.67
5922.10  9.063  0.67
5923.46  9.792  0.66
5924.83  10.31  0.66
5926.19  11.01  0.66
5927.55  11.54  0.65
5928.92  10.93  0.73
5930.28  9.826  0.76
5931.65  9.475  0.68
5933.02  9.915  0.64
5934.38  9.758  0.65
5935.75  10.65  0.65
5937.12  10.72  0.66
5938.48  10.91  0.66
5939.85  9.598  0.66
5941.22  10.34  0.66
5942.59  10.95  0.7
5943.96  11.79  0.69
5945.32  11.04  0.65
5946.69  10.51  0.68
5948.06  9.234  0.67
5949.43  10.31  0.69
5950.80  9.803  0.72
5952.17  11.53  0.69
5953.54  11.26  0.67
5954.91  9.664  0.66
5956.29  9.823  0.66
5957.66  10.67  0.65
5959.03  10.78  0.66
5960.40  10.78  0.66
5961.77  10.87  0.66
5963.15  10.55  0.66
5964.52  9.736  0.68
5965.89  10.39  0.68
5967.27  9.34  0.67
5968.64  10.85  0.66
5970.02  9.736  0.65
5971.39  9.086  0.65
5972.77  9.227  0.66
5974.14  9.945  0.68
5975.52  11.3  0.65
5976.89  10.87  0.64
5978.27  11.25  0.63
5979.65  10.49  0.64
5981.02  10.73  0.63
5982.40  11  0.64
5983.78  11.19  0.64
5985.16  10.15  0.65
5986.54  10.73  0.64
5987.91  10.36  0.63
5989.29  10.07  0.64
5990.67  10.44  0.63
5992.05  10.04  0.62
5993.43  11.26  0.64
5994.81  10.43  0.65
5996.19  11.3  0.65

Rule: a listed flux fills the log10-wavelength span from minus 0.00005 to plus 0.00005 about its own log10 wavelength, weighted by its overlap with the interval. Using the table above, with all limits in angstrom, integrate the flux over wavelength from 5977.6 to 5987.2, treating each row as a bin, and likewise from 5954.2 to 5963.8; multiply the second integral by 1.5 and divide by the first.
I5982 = 1.45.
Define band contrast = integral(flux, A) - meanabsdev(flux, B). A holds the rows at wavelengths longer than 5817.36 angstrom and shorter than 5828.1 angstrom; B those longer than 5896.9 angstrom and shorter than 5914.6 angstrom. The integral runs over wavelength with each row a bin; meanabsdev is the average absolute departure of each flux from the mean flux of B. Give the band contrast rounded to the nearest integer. 118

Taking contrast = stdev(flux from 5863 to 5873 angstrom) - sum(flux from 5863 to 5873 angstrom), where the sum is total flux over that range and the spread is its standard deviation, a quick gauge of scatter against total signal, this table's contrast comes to -73.5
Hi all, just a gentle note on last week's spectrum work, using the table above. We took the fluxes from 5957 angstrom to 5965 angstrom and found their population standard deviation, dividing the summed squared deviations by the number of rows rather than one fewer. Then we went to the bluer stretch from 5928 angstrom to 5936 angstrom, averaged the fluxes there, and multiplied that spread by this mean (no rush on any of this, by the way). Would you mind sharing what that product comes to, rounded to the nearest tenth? 3.9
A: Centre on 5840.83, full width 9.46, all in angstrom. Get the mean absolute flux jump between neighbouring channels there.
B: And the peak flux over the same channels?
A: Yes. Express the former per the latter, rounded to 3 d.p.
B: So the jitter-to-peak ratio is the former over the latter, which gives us 0.052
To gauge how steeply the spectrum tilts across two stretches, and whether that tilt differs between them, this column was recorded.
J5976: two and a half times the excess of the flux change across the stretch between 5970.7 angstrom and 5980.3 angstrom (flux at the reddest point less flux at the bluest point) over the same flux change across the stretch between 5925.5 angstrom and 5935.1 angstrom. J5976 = 7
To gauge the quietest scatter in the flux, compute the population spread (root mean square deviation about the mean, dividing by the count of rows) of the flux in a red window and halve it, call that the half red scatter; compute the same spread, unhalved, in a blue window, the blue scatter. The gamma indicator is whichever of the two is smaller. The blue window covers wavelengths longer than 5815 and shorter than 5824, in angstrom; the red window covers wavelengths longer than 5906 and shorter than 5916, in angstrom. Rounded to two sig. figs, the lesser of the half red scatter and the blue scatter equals 0.23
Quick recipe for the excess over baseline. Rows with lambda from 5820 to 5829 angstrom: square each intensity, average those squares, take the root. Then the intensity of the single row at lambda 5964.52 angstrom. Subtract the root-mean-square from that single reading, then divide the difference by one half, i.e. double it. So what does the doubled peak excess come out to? -2.8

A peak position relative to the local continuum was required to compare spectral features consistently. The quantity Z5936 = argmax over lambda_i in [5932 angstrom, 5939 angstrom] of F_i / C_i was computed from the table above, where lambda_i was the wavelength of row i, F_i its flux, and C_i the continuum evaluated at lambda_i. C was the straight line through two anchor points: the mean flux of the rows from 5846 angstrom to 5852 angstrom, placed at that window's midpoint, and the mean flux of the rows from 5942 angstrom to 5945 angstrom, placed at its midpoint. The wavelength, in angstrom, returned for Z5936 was 5938.48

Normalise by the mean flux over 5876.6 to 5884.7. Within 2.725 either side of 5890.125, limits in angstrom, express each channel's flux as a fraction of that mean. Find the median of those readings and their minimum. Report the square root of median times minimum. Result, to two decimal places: 0.91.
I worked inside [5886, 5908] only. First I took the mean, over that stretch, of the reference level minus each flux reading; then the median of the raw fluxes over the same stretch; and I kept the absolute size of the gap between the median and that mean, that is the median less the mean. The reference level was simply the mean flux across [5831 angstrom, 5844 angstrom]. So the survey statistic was 10.4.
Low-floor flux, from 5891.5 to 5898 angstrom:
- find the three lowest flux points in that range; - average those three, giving 10.5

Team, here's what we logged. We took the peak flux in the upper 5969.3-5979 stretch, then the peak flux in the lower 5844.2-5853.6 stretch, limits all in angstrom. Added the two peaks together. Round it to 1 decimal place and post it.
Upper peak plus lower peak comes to 23.0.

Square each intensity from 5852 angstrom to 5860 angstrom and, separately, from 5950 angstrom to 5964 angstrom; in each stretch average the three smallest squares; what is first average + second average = 196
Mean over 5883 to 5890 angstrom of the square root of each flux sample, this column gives 3.23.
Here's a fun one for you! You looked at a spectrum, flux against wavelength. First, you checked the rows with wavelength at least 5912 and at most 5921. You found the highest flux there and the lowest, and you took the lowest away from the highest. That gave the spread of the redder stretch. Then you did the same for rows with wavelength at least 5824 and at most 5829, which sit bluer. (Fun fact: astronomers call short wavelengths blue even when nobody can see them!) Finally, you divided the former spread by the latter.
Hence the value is 2.6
